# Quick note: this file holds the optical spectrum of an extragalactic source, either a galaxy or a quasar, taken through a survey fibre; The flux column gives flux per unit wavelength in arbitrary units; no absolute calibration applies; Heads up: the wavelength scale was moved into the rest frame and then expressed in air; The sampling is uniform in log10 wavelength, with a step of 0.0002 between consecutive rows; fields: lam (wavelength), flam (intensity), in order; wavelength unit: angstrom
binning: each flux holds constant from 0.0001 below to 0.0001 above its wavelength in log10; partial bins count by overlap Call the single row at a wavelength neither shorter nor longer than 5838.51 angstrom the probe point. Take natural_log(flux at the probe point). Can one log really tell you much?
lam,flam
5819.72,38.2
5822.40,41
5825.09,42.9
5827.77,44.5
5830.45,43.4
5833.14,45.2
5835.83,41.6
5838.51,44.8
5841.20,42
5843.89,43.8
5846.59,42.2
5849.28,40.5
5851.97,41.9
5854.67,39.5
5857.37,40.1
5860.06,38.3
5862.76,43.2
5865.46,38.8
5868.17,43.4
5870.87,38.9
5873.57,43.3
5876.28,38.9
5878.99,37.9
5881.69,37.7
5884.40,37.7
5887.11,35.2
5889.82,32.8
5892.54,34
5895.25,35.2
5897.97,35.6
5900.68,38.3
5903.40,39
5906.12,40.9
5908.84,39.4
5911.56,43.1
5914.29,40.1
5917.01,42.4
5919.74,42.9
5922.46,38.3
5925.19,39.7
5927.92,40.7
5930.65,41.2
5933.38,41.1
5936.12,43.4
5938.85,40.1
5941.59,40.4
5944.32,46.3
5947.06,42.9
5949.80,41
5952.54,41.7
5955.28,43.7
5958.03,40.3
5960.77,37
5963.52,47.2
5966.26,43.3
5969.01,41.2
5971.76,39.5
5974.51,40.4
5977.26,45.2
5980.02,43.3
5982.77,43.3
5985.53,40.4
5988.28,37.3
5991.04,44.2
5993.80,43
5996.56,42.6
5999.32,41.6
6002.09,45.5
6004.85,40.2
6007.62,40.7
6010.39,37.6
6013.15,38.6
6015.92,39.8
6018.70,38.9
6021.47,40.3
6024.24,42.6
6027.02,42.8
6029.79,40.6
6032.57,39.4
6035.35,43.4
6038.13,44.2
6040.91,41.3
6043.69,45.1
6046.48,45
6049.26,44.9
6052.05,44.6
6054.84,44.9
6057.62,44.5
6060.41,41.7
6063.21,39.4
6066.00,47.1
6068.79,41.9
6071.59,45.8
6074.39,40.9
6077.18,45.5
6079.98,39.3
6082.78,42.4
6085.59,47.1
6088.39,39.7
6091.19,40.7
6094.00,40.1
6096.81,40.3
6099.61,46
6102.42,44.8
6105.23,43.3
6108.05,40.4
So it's 3.80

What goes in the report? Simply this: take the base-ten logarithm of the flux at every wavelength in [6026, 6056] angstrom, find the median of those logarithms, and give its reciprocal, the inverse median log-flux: 0.608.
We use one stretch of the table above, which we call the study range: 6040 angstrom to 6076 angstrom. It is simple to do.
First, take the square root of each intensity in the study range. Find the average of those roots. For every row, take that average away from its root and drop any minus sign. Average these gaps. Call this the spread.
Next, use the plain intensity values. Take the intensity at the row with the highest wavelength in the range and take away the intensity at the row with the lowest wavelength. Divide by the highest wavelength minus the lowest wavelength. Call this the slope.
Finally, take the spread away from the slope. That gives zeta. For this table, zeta -0.16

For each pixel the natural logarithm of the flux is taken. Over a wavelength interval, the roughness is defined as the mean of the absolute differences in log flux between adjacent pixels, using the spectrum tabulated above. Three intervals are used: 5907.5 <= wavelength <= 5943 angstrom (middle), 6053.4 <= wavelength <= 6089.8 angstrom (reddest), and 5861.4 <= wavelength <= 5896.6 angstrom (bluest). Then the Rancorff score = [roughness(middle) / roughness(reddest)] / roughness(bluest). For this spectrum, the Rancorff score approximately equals 7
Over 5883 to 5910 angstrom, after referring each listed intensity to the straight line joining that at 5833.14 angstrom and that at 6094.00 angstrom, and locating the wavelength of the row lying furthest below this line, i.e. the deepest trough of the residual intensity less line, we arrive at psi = 5889.82 angstrom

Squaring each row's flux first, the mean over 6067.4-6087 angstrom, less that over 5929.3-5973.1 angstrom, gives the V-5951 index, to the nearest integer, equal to 118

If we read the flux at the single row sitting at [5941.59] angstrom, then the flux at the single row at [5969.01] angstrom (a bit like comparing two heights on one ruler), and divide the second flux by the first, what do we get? 1.02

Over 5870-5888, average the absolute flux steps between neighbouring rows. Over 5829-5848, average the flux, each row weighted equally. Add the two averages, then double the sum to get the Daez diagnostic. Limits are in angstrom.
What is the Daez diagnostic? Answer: 91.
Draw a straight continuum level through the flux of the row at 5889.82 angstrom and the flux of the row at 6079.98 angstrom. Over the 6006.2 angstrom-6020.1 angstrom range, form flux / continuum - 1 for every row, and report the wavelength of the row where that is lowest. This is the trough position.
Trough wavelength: 6010.39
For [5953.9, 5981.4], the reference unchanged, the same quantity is 5960.77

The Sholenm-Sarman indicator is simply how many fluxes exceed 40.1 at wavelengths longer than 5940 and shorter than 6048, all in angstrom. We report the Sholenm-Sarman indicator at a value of 31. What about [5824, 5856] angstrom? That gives 11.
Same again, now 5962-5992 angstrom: 9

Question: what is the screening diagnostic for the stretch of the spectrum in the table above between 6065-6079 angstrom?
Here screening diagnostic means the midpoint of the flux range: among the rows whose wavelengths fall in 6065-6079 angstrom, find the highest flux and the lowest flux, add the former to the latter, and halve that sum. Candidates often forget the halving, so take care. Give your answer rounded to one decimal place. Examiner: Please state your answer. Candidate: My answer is 44.0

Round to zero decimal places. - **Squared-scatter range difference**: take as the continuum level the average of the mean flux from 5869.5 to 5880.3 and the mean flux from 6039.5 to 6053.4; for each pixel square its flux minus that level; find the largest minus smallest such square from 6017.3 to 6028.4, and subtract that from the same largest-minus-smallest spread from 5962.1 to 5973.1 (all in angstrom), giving 18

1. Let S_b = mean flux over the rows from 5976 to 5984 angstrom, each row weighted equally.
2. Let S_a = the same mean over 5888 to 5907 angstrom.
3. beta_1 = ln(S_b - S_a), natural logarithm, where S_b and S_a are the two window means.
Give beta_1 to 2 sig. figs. 2.0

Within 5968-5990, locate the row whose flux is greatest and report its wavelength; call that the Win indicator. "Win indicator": 5977.26 angstrom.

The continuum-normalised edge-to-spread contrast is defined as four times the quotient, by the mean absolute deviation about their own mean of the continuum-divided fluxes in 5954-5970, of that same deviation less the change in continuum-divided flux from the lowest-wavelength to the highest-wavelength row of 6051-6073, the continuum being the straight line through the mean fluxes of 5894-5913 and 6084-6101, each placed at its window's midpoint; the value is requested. 3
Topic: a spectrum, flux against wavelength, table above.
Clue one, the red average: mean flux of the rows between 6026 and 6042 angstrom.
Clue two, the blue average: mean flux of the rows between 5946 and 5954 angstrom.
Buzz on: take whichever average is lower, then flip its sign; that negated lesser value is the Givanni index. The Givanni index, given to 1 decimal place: -41.9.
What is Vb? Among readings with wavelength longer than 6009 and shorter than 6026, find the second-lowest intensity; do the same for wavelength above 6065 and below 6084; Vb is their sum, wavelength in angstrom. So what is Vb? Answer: 79.5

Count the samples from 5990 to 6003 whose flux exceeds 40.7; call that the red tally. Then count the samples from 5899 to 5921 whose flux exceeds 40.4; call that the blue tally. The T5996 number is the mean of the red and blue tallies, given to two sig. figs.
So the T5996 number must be 4.5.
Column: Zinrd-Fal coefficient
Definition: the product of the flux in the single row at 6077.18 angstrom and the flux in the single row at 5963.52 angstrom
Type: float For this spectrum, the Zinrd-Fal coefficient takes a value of 2148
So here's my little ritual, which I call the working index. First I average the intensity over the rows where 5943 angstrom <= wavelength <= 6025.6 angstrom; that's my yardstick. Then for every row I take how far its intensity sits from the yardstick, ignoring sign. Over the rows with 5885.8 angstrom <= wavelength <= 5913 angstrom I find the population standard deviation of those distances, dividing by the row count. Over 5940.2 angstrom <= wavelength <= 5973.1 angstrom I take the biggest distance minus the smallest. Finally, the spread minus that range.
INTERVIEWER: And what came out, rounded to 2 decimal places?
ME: -2.82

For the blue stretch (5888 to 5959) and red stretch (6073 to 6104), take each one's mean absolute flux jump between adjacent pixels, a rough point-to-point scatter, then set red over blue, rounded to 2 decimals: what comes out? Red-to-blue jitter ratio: 1.74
